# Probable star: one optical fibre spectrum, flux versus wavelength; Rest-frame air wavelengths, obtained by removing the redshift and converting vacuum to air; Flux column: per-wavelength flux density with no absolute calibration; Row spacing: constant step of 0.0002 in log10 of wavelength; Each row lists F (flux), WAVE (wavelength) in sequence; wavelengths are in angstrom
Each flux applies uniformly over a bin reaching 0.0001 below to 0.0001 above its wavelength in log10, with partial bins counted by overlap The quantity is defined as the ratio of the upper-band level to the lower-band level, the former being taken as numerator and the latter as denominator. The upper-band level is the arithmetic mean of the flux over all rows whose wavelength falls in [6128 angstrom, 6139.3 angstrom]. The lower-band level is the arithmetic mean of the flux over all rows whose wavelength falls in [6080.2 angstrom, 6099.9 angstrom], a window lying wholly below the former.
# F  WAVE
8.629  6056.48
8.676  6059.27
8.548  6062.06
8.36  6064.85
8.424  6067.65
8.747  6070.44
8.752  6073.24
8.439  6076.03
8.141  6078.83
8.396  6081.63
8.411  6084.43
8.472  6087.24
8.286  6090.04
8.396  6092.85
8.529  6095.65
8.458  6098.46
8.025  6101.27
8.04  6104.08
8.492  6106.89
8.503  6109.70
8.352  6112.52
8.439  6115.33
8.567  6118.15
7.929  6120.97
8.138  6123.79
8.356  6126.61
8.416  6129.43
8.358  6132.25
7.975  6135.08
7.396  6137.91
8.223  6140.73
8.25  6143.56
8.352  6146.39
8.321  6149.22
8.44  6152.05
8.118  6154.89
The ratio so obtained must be 0.95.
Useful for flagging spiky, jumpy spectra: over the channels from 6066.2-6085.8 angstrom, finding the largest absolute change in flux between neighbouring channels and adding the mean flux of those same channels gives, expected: 8.80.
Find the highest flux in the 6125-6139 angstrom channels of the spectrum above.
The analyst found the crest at 8.416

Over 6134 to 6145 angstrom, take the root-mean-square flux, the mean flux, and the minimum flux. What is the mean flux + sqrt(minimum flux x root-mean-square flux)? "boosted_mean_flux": 15.6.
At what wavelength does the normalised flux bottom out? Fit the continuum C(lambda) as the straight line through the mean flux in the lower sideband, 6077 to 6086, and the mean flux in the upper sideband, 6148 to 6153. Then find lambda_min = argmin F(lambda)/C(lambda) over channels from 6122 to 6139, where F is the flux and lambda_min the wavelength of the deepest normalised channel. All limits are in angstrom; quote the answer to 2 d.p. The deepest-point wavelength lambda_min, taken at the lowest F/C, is 6137.91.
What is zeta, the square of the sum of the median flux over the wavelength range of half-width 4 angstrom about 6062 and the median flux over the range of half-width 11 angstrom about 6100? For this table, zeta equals 288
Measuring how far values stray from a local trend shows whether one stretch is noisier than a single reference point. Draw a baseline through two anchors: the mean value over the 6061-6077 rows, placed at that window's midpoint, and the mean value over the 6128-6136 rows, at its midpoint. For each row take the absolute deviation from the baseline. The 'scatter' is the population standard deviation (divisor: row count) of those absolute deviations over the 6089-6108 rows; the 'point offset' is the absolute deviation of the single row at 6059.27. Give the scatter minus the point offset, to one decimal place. 0.0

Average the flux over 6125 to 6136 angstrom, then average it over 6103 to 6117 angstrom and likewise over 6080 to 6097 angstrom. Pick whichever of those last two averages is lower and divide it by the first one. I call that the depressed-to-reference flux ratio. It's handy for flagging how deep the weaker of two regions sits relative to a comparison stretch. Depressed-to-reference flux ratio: 1.011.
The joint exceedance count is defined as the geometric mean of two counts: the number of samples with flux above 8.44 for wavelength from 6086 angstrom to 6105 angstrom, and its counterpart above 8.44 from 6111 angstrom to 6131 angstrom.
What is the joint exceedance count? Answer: 1.7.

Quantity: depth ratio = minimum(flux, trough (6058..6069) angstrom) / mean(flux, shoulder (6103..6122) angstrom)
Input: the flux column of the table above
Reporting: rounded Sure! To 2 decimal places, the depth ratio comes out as 1.00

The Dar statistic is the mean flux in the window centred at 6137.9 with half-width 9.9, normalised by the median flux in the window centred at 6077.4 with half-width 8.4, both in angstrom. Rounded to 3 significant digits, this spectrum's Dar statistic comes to 0.966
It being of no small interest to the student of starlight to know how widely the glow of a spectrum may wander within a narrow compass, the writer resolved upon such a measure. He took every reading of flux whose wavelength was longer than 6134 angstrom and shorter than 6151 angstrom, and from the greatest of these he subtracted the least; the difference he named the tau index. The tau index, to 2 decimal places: 0.96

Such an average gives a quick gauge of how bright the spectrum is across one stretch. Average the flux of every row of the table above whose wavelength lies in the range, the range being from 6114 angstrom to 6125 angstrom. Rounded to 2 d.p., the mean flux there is 8.27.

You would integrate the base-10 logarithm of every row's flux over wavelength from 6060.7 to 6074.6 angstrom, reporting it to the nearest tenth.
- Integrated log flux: 13.0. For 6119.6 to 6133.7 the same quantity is 12.9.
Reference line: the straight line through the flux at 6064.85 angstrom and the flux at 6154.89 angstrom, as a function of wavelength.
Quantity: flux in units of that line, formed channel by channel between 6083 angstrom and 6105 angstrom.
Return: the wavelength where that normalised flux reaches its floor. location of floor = 6101.27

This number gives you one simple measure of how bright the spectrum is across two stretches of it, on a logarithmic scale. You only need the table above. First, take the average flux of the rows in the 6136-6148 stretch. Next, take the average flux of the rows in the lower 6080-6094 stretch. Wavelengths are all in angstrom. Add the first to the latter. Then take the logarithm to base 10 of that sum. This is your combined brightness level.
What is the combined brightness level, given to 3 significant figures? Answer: 1.22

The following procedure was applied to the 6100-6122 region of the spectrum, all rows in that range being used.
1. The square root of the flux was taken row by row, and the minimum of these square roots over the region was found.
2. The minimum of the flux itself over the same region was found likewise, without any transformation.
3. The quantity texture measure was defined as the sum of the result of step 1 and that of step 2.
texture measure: 10.7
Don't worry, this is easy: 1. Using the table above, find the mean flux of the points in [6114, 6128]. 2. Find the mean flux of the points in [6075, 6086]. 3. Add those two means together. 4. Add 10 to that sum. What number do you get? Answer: 26.6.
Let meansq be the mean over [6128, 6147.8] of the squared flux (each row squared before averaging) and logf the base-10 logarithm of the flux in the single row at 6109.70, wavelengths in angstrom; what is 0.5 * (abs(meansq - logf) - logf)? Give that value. 32.2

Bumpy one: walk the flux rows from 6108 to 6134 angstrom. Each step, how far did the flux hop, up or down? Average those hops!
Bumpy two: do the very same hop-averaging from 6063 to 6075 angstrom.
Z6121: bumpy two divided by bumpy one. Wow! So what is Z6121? 0.67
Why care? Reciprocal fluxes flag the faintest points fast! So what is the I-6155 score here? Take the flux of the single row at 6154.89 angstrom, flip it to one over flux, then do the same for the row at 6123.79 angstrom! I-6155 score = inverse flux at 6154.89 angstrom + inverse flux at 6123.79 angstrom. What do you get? 0.246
